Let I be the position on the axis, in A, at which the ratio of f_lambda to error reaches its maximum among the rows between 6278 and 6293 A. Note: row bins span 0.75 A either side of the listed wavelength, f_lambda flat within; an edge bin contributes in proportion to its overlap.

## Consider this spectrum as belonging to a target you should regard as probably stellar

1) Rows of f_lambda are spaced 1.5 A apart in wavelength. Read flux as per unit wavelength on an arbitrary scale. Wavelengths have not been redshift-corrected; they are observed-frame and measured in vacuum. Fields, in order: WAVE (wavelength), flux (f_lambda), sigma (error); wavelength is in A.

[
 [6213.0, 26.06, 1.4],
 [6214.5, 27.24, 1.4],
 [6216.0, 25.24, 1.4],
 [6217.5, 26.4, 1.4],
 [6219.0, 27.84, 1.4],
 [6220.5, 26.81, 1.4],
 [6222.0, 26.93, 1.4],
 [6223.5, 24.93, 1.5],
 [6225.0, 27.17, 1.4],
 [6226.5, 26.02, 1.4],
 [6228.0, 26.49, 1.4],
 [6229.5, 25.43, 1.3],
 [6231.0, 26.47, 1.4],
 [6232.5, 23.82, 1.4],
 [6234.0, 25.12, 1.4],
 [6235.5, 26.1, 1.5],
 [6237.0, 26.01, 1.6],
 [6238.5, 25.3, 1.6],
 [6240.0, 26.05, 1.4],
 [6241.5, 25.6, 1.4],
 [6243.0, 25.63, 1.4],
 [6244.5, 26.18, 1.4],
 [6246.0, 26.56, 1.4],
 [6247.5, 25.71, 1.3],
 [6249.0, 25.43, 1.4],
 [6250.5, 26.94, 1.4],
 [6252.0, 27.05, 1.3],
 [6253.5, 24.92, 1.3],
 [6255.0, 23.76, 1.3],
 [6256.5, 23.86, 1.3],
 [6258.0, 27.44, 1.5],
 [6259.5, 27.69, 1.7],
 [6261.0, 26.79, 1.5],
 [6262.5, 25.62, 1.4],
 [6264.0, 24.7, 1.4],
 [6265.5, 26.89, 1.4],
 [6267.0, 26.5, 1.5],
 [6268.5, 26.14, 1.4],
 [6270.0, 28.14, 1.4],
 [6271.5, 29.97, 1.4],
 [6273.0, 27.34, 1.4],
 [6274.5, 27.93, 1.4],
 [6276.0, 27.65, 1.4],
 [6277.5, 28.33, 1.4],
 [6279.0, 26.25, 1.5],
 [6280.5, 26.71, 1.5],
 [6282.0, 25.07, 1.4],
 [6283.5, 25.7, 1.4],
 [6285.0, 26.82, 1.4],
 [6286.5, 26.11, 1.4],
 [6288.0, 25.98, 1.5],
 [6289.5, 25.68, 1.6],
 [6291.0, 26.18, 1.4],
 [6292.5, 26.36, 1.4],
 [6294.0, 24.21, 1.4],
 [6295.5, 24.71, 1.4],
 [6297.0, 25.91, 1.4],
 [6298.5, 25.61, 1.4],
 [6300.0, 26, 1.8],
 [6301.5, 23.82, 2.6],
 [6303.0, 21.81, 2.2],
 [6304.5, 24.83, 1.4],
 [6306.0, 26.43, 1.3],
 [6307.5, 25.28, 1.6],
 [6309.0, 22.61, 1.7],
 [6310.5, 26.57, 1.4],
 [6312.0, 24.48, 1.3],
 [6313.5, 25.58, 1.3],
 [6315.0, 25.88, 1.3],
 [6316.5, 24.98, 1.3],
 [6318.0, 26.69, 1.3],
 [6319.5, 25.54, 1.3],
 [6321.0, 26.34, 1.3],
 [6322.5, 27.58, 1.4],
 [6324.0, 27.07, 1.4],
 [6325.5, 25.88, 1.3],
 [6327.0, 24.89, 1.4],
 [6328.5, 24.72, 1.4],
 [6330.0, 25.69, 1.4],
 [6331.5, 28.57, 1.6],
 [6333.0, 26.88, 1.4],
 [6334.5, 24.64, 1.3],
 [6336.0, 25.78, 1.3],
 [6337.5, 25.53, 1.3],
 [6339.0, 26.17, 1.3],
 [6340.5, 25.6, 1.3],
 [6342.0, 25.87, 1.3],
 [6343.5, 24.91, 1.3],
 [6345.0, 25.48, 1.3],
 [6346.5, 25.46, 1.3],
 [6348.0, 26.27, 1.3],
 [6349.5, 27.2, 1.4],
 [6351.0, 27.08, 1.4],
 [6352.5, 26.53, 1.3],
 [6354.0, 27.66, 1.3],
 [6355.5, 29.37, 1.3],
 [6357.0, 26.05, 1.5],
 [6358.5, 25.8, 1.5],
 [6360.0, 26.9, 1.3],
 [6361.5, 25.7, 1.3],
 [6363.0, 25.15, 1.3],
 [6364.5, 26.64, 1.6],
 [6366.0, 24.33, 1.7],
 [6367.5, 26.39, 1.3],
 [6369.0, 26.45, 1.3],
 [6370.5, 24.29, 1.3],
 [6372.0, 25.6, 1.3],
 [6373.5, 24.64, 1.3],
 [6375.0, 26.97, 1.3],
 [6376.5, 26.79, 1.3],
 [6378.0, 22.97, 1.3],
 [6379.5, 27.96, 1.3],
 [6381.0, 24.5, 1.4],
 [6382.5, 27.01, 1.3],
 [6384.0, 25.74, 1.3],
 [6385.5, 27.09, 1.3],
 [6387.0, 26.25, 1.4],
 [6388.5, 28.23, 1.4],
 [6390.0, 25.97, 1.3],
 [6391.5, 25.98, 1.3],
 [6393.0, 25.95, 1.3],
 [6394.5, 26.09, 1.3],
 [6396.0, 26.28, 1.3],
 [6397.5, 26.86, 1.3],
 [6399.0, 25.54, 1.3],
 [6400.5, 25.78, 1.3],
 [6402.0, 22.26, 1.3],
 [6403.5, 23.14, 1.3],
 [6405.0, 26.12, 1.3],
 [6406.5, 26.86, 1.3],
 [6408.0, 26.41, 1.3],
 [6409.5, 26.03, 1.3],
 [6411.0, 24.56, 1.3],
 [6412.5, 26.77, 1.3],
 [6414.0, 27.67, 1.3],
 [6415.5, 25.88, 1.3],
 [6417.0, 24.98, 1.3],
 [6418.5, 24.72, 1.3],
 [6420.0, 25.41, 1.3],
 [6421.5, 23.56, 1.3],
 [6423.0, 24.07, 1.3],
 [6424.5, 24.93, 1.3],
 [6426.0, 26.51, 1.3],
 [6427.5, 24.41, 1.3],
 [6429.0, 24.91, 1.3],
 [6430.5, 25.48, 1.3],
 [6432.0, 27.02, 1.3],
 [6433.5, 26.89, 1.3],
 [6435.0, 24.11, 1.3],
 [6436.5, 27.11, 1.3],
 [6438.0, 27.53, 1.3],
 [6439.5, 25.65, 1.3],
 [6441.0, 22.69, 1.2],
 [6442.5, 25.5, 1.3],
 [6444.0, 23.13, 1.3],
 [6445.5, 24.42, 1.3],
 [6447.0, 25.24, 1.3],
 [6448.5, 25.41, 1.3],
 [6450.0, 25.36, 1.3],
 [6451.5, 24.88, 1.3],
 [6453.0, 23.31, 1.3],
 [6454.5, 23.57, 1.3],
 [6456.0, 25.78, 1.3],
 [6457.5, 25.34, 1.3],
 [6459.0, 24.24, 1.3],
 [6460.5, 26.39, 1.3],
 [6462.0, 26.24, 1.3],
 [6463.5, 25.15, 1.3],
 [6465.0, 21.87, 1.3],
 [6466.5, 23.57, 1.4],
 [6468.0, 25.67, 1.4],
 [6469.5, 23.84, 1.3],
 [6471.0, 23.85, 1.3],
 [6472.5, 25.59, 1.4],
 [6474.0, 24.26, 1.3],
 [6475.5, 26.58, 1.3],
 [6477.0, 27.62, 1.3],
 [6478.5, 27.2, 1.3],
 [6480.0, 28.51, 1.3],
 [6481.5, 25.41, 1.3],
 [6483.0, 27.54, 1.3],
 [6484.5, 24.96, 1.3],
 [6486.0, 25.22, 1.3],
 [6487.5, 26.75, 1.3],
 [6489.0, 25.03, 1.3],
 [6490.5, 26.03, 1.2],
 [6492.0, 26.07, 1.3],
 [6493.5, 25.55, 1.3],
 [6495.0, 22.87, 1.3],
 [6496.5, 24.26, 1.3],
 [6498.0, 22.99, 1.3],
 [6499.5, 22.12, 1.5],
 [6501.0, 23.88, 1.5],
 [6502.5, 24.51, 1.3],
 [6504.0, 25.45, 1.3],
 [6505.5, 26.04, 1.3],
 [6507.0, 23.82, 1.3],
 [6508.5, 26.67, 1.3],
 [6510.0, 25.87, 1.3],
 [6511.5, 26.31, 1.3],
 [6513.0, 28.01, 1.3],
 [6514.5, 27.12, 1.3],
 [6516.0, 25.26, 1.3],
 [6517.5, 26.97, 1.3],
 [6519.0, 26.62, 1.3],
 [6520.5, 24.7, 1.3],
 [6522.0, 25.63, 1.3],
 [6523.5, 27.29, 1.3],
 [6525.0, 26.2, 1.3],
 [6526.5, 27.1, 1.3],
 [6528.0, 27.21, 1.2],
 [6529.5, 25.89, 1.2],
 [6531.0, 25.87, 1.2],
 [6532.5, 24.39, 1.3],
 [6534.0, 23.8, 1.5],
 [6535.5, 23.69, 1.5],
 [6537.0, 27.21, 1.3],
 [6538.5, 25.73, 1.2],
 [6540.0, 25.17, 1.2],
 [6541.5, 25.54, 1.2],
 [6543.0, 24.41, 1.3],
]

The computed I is 6285.0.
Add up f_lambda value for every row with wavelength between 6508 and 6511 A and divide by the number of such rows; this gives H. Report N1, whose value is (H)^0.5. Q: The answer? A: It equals 5.13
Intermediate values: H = 26.3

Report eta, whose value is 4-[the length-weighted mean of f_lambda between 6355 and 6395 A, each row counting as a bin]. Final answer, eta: -22.1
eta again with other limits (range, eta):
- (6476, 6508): -21.3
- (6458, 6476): -20.8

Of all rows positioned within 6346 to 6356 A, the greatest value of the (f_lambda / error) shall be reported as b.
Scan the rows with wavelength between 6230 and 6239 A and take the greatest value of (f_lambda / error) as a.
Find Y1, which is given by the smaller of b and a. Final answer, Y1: 18.9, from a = 18.9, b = 22.6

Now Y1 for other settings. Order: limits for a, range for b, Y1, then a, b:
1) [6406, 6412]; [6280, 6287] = 19.2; 20.7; 19.2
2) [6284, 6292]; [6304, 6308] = 19.2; 19.2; 20.3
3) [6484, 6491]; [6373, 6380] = 21.5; 21.7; 21.5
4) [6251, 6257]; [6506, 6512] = 20.5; 20.8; 20.5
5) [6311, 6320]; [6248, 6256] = 20.5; 20.5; 20.8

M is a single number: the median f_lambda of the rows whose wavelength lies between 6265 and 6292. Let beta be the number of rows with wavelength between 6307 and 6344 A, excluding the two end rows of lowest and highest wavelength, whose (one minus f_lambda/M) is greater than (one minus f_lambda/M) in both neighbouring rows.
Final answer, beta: 8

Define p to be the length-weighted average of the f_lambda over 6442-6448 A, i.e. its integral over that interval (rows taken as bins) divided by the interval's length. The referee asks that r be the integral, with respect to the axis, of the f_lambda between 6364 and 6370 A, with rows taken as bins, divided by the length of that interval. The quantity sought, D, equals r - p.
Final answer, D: 1.3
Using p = 24.6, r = 25.9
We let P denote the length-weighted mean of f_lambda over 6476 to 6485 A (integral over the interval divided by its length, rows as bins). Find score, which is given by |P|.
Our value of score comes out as 26.92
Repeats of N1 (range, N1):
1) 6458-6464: 5.05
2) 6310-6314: 5.05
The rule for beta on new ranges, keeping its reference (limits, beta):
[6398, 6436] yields 5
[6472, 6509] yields 8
